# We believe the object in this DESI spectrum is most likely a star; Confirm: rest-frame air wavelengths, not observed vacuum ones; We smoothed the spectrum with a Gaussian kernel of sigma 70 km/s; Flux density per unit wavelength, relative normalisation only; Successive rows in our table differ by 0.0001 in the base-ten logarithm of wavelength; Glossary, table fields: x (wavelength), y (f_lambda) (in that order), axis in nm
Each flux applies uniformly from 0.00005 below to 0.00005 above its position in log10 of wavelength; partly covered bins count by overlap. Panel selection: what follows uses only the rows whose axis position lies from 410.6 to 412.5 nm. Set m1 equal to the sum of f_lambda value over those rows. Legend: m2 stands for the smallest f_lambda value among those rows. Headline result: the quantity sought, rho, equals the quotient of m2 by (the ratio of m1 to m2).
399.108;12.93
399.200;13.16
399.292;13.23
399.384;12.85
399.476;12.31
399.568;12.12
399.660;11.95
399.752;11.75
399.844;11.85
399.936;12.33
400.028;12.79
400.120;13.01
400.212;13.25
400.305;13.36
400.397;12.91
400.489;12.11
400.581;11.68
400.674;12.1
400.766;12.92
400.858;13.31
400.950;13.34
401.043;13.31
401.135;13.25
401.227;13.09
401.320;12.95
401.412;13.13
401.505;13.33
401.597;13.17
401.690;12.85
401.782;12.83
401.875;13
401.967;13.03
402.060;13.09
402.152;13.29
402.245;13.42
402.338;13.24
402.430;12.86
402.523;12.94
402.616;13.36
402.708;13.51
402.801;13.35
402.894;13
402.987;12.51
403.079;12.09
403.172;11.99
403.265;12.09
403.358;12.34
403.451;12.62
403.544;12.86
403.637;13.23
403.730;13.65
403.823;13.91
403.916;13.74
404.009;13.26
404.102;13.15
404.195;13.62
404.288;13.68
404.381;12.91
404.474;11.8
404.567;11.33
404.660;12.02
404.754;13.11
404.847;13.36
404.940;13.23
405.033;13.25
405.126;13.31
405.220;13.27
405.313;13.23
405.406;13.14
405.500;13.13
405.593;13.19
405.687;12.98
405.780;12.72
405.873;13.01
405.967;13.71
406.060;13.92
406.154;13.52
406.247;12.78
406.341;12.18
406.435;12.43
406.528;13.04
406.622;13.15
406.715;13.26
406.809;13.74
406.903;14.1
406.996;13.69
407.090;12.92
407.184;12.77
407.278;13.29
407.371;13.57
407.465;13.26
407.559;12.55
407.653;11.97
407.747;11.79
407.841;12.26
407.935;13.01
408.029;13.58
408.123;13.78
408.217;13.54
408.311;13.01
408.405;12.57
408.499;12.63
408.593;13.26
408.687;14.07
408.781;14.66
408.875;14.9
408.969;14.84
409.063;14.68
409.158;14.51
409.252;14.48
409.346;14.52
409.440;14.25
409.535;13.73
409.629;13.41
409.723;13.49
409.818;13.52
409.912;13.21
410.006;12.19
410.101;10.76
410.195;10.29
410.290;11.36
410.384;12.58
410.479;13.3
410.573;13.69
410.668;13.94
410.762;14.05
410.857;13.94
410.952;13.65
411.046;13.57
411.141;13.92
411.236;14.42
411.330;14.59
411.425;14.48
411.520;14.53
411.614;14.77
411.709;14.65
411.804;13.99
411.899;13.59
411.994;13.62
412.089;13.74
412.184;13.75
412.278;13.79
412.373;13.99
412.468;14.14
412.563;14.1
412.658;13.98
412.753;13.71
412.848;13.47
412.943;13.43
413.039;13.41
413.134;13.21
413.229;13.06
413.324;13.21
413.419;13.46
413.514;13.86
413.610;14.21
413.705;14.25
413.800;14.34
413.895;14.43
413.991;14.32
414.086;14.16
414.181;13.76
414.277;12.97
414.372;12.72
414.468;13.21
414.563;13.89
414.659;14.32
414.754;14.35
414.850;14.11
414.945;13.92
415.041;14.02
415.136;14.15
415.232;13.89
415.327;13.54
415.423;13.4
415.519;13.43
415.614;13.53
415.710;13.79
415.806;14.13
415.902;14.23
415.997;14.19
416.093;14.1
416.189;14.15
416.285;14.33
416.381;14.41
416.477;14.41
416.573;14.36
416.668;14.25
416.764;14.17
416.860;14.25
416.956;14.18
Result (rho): 0.66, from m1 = 281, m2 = 13.57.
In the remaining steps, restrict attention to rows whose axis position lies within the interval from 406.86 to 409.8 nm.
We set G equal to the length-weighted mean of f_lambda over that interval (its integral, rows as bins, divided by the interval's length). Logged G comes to 13.5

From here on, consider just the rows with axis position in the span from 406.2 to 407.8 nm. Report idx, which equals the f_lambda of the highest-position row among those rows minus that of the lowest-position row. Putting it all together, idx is -1.0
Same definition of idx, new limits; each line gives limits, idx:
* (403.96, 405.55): -0.1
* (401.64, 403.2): -0.9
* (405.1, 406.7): -0.2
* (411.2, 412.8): -0.7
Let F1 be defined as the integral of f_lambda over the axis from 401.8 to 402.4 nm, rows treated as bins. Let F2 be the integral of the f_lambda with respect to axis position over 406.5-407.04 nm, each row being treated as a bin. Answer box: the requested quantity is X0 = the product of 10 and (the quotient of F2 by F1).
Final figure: 9.2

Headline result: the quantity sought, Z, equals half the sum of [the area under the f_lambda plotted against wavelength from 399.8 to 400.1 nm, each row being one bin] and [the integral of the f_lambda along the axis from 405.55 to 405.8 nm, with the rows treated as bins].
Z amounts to 3.5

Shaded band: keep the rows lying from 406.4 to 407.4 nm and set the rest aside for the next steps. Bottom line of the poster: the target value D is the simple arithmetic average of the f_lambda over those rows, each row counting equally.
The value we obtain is 13.3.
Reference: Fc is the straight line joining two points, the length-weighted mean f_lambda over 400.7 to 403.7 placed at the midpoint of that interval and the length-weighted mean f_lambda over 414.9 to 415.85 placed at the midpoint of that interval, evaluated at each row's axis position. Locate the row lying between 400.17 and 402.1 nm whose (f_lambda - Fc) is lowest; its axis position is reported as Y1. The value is 400.581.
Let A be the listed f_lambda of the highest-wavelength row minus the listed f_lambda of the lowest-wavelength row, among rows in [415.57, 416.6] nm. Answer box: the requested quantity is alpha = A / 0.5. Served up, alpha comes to 1.7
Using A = 0.83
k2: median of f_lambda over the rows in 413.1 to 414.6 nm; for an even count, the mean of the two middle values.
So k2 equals 13.8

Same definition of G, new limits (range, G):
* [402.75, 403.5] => 12.5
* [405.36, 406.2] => 13.2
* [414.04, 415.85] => 13.7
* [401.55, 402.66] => 13.1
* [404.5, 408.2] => 13.0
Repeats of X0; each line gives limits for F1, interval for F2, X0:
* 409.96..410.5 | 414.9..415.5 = 13.1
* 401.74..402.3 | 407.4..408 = 10.2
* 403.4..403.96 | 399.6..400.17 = 9.4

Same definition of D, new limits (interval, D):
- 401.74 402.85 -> 13.2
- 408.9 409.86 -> 14.1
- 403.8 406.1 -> 13.1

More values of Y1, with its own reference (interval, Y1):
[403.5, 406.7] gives 404.567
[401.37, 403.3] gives 403.172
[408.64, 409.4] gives 408.687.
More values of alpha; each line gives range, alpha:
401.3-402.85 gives 0.8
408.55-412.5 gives 1.8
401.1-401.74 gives -0.8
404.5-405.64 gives 3.7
